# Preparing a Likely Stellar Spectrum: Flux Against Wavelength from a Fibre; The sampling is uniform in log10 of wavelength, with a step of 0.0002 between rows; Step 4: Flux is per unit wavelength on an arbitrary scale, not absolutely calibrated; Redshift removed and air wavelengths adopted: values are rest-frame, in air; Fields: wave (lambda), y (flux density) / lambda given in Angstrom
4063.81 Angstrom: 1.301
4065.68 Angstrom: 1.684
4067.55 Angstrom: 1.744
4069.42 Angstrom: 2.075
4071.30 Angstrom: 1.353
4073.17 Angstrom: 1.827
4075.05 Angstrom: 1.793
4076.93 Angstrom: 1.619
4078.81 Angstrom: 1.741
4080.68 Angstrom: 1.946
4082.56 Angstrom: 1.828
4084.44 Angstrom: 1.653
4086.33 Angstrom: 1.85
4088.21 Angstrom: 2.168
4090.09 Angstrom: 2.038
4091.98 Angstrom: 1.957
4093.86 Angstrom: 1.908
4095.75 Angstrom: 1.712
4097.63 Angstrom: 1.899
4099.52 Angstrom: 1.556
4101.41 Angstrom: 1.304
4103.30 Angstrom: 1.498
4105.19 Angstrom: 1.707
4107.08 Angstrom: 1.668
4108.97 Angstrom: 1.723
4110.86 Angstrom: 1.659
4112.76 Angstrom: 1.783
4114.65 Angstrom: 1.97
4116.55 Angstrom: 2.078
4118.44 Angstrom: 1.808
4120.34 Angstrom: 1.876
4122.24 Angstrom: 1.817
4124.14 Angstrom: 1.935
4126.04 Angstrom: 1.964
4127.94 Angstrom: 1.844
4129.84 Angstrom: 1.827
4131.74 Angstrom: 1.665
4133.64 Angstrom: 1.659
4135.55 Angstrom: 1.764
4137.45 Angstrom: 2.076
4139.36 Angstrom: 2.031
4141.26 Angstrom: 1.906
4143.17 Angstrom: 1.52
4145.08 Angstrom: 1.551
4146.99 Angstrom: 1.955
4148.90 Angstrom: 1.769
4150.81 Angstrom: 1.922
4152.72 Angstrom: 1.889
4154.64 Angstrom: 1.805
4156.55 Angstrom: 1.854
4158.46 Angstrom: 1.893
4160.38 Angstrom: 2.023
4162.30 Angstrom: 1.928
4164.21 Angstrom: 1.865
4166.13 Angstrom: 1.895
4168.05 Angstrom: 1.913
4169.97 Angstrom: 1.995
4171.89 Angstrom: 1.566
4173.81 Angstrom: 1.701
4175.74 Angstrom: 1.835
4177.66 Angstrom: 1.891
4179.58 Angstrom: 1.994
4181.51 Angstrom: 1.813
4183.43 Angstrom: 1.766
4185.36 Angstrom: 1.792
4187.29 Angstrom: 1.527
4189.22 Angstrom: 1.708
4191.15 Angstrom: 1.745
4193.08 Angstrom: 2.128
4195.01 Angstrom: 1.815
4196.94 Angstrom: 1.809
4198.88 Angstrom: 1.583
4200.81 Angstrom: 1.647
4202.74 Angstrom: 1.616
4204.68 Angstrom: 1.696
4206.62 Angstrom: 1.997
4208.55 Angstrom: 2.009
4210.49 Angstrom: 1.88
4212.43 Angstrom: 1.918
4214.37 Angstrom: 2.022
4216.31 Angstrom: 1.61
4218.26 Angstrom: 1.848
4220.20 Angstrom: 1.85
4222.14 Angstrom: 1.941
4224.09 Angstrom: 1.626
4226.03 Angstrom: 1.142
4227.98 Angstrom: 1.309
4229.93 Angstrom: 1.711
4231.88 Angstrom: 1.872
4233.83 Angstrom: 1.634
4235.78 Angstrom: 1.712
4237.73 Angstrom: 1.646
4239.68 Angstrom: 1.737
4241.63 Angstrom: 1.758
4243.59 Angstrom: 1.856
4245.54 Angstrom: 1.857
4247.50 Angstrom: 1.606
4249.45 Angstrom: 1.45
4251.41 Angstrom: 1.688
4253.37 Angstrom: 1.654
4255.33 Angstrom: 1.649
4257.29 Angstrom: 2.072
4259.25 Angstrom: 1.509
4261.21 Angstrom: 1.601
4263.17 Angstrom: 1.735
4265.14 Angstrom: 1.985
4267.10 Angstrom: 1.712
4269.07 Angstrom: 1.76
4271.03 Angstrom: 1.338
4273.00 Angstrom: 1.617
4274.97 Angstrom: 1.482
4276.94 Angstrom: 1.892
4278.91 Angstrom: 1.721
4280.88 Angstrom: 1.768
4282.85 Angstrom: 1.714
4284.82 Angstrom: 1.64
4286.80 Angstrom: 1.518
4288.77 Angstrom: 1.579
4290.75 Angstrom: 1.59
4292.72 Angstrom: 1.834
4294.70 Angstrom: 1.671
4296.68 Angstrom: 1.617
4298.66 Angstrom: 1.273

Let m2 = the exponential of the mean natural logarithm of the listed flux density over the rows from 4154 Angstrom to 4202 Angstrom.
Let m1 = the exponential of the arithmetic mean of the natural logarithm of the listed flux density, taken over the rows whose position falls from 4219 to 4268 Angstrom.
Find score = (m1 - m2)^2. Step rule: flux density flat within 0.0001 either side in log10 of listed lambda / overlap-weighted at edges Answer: 0.018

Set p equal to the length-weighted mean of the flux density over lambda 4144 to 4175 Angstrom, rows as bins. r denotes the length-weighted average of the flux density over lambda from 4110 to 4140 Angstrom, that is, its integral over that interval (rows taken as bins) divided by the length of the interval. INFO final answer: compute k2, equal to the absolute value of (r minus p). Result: 0.01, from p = 1.84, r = 1.86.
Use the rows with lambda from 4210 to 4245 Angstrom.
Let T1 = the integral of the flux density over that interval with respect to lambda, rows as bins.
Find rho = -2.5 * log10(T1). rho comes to -4.45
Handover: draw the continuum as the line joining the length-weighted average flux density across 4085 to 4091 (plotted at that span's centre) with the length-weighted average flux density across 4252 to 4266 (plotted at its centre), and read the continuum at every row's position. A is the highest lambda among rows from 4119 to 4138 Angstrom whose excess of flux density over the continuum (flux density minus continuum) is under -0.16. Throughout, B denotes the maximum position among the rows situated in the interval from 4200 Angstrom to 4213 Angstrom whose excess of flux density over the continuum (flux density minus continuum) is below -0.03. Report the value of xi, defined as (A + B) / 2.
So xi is 4169.2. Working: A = 4133.64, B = 4204.68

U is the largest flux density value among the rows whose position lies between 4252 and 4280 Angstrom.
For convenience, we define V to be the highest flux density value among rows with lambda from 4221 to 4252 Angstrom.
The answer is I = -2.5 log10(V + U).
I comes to -1.51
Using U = 2.072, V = 1.941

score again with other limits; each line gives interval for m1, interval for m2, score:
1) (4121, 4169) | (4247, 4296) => 0.033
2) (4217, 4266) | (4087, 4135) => 0.011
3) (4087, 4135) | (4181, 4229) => 0.003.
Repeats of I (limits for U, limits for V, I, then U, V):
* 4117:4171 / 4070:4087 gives -1.51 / 2.076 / 1.946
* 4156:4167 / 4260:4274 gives -1.51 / 2.023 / 1.985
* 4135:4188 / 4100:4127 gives -1.55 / 2.076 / 2.078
